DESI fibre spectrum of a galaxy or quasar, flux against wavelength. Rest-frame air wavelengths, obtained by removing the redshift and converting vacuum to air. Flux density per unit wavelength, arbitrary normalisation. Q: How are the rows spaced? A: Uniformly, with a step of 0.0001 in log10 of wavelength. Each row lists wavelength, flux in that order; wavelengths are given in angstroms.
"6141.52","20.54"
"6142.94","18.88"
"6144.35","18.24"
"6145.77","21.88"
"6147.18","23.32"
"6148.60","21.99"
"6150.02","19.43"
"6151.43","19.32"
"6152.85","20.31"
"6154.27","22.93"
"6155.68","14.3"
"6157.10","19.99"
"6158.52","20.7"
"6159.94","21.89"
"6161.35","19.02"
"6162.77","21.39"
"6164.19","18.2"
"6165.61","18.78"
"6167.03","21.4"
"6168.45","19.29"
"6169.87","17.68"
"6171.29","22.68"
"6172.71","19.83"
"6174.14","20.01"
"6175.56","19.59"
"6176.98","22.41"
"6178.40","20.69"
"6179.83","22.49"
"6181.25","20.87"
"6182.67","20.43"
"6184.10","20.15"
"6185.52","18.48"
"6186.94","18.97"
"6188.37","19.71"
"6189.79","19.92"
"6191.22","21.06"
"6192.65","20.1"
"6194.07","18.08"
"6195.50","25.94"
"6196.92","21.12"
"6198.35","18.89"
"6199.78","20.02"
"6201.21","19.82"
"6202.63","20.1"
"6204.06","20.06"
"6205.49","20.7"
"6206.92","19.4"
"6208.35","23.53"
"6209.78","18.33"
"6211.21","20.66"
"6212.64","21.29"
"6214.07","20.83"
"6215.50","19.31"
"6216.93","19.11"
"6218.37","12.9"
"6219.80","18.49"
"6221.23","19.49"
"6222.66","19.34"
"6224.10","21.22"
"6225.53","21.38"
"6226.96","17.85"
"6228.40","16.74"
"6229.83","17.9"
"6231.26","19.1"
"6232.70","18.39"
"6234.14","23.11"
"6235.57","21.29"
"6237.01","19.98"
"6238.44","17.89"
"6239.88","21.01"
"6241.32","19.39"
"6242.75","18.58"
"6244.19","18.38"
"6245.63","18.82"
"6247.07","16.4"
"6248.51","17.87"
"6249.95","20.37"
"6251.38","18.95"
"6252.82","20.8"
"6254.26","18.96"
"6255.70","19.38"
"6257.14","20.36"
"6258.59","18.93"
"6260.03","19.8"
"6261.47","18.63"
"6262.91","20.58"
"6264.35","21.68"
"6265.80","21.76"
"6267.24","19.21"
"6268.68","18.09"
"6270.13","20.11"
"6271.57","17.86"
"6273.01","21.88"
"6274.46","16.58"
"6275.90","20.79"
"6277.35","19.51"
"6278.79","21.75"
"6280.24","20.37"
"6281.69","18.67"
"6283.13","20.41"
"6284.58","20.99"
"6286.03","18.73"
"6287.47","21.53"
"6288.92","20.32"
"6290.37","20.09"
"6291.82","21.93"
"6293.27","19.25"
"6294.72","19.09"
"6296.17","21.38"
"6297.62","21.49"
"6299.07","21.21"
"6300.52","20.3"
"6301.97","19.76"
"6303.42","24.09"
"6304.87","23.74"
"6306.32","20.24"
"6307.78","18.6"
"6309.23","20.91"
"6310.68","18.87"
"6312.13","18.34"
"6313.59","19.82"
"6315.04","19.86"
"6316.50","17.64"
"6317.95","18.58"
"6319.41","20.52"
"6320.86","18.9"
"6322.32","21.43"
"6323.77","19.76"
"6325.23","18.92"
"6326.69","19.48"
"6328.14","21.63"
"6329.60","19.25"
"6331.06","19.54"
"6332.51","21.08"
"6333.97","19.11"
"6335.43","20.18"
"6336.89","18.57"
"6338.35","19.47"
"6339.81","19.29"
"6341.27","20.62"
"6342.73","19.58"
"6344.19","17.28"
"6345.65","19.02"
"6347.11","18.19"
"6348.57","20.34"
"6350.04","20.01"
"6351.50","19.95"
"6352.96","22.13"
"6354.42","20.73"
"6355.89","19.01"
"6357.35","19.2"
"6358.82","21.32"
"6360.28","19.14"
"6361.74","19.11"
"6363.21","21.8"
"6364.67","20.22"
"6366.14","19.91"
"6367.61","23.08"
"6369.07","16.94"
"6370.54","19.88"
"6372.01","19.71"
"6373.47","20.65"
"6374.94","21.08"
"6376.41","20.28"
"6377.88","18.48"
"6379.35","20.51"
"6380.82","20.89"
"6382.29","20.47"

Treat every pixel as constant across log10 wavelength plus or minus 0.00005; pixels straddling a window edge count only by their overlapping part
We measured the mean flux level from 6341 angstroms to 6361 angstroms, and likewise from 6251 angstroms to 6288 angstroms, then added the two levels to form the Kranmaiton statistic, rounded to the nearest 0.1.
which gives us 39.6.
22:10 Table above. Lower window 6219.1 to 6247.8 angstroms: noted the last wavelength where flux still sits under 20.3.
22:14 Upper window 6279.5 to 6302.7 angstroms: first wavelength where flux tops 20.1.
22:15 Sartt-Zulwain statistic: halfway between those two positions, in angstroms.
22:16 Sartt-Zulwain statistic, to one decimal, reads 6263.7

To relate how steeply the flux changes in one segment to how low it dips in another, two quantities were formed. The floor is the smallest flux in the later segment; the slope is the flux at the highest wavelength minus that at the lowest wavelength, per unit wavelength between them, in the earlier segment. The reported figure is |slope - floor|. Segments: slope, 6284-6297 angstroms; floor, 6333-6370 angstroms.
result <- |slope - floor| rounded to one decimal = 16.9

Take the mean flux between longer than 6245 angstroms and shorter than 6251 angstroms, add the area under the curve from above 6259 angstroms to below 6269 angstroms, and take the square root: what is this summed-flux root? 14.8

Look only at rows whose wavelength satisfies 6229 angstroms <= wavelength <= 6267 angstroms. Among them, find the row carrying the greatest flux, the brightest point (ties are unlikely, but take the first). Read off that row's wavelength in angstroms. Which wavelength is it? 6234.14 angstroms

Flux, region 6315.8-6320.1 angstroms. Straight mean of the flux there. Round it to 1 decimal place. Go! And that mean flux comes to 18.9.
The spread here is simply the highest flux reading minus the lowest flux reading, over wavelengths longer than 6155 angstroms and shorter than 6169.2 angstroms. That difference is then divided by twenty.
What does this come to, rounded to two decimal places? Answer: 0.38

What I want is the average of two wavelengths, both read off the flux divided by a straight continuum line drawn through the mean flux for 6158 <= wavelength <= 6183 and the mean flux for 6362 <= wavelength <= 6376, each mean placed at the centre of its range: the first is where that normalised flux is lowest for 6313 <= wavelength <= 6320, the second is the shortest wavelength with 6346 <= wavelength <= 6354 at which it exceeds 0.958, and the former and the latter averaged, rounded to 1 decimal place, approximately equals 6332.5 angstroms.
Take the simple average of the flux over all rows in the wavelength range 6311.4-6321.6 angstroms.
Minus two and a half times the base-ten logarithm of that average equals -3.20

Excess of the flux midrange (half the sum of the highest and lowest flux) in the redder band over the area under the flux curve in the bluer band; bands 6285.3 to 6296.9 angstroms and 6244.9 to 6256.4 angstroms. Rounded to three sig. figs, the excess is -198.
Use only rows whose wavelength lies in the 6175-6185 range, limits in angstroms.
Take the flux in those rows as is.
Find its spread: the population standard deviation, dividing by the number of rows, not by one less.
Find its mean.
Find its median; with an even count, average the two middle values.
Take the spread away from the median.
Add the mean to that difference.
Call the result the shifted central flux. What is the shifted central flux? 40.6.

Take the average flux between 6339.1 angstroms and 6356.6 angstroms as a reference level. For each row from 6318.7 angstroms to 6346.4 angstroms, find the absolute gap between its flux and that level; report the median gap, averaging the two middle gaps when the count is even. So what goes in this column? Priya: 0.66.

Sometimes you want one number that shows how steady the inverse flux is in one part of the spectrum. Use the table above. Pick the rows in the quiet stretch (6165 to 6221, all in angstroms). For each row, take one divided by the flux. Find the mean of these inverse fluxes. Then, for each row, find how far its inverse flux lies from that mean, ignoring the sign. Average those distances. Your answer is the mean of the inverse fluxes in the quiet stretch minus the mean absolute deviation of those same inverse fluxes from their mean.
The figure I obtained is 0.0470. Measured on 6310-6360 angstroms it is 0.0488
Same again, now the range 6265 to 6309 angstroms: 0.0464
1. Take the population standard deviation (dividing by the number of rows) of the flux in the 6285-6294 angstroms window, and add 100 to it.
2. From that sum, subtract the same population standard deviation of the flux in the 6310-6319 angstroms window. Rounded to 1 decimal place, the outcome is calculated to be 100.3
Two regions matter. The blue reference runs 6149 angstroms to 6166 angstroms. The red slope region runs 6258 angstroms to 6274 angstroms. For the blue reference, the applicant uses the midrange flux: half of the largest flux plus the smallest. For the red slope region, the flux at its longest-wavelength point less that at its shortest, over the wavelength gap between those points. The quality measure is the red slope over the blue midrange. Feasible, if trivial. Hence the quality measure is 0.011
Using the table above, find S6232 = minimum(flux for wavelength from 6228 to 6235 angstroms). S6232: 16.74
